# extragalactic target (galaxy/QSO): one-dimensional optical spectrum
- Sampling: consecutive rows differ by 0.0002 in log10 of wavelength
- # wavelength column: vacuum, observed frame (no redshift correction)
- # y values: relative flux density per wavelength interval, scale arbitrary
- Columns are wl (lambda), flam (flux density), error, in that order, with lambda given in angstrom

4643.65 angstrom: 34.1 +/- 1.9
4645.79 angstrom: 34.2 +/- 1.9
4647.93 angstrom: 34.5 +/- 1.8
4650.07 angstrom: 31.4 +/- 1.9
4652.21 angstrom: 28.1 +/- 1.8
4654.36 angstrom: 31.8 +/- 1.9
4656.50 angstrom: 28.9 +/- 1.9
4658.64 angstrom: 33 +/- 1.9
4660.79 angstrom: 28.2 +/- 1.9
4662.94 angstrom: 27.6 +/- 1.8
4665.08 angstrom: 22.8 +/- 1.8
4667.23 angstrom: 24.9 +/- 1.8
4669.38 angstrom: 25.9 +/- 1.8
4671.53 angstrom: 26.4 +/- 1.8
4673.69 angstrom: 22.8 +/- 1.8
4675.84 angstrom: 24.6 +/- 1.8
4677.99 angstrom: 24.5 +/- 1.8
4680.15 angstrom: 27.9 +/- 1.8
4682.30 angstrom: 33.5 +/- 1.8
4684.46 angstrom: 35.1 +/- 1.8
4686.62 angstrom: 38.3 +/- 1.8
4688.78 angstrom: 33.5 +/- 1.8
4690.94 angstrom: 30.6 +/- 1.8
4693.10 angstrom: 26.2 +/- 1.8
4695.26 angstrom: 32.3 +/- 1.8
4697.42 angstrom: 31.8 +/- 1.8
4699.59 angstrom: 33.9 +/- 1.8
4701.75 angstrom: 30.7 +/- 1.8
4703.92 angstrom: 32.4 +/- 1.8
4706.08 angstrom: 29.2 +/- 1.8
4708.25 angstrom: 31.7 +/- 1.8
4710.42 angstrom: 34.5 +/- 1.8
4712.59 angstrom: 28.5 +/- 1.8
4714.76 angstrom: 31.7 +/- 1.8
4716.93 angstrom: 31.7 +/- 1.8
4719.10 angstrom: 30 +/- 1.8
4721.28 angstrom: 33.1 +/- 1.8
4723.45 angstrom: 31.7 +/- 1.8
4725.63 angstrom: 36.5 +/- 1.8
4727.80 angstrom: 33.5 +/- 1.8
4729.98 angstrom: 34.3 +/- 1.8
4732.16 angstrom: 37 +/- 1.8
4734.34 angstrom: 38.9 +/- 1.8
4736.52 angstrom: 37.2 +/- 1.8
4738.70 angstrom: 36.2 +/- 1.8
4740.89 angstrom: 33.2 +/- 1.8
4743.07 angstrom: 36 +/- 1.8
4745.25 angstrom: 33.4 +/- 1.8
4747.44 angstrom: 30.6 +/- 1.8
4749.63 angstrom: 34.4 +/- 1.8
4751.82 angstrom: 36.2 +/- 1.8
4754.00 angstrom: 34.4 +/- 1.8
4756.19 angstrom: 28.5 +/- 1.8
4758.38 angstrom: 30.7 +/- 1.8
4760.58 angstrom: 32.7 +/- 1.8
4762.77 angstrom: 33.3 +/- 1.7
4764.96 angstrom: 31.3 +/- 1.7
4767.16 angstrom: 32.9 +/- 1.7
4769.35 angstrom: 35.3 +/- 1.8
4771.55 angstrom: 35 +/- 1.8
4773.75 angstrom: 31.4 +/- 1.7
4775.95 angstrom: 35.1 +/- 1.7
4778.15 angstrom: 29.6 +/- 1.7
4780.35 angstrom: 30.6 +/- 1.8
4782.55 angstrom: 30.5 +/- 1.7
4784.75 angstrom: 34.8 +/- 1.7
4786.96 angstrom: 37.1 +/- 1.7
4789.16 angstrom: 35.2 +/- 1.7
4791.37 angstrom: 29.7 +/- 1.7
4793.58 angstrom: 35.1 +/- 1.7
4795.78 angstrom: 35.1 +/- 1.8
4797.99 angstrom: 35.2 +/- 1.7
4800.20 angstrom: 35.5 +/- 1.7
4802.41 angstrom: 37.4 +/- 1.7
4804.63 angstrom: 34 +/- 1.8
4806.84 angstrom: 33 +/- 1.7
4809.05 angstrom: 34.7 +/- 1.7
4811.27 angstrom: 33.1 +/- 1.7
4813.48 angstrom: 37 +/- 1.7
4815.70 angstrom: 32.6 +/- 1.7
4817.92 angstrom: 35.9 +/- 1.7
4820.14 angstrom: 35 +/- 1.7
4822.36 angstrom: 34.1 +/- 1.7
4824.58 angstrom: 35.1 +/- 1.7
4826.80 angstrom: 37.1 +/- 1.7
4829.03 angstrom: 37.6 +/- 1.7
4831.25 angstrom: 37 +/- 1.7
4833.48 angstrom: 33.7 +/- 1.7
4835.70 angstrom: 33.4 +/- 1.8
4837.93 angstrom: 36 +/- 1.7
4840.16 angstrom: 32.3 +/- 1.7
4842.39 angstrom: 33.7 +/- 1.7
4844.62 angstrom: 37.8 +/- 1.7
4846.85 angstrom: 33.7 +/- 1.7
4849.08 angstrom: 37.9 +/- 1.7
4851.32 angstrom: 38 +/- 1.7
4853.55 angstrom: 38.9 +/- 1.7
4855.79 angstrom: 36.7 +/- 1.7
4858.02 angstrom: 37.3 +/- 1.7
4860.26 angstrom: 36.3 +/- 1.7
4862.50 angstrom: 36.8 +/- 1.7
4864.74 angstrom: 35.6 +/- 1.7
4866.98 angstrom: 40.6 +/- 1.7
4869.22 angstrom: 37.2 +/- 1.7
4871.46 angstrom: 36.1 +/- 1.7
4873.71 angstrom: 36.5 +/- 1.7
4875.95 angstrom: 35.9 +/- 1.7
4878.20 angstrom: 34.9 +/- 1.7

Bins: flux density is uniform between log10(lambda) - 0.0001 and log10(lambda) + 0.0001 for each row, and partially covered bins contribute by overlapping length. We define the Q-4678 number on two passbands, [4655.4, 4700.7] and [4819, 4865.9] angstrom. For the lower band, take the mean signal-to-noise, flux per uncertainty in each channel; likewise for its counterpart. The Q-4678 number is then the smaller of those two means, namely 16.1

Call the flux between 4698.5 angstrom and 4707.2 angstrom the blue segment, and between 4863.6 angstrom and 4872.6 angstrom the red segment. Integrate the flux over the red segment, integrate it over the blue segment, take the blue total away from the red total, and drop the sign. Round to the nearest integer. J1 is 62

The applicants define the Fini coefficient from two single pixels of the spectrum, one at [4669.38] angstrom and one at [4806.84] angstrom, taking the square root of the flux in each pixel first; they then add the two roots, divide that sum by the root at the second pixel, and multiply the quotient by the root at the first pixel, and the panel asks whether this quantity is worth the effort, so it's 9.6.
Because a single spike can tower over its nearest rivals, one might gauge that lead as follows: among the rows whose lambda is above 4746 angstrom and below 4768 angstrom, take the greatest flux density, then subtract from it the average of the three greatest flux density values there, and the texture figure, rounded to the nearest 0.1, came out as 1.2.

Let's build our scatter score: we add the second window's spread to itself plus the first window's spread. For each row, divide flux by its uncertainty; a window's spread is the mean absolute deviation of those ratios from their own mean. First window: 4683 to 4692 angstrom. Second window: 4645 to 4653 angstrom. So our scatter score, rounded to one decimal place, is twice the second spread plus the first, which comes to 3.8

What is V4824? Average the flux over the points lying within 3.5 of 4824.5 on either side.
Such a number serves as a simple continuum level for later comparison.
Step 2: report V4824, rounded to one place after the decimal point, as 35.4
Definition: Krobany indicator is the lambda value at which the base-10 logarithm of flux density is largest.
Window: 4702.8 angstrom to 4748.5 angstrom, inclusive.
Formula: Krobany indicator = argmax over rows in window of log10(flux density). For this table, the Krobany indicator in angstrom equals 4734.34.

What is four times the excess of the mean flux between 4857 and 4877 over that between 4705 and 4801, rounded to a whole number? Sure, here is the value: 14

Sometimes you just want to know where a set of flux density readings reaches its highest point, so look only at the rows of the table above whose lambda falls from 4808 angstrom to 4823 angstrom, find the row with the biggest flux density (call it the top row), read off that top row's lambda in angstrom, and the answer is 4813.48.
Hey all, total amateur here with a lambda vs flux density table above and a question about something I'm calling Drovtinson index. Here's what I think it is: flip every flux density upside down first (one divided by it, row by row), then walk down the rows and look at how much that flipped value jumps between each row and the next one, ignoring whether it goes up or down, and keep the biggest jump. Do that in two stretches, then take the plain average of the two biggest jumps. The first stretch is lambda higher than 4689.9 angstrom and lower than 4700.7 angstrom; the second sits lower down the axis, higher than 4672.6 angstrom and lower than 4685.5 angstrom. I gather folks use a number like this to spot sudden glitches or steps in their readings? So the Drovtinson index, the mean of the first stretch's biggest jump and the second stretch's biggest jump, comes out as 0.0066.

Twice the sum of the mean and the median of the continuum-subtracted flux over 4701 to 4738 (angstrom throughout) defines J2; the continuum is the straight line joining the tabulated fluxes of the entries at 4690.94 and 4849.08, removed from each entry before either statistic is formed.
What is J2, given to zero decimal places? 5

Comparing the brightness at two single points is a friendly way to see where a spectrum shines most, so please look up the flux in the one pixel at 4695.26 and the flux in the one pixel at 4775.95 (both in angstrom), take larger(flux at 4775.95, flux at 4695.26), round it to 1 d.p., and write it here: 35.1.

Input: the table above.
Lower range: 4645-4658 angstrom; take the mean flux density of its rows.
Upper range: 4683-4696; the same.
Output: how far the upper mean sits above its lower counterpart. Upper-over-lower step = 1.2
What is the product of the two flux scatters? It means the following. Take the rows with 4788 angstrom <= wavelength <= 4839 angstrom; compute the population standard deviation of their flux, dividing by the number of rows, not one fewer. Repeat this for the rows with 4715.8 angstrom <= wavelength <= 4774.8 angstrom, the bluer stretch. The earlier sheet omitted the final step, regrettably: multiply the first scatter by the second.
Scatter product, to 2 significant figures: 4.4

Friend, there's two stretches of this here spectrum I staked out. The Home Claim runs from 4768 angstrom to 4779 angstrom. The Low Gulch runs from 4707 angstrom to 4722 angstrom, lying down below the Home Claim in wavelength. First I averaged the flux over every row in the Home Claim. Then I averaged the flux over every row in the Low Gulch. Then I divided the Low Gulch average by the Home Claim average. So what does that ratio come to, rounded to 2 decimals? 0.95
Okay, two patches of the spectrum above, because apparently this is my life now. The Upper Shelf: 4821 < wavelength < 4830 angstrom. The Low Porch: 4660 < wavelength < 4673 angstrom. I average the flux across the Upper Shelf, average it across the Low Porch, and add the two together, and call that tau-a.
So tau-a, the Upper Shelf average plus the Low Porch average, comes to 62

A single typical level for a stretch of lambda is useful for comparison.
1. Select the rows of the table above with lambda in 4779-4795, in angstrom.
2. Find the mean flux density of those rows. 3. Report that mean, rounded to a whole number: 33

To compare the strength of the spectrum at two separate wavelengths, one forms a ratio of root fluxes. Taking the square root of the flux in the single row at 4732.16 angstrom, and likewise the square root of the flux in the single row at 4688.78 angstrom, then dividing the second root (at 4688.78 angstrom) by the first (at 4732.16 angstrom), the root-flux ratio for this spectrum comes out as 0.95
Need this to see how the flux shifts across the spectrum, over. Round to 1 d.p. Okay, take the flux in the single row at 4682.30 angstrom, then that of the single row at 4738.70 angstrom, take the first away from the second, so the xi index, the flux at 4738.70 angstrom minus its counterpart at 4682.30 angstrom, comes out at 2.7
